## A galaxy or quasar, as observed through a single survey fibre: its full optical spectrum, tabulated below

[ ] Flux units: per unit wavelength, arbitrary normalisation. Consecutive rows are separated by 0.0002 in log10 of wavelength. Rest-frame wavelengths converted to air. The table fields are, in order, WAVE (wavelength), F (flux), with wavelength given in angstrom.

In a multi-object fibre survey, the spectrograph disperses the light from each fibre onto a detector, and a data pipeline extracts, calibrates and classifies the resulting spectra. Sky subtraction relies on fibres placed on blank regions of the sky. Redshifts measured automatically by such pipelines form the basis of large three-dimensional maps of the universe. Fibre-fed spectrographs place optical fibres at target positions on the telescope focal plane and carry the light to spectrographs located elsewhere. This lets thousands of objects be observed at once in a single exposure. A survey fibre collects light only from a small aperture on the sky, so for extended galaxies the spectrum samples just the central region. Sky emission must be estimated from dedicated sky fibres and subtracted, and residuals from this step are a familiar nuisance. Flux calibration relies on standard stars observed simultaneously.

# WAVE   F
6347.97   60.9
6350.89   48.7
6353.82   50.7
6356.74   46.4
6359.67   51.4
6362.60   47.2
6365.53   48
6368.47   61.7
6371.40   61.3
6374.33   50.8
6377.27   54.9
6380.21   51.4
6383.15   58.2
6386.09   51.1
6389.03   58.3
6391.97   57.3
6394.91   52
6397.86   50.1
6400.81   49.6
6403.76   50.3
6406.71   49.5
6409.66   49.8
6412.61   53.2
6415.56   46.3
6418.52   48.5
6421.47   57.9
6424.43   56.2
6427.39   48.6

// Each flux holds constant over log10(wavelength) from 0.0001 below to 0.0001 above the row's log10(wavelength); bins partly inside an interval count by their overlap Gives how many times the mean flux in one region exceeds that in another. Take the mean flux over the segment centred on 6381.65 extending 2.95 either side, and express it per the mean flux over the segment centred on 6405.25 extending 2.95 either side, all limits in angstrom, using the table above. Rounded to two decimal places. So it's 1.10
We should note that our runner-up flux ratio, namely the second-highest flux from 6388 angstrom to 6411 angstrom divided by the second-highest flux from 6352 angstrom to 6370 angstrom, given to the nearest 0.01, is 1.11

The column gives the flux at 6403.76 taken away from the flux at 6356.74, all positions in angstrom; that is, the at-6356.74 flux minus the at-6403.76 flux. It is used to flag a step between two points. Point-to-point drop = -4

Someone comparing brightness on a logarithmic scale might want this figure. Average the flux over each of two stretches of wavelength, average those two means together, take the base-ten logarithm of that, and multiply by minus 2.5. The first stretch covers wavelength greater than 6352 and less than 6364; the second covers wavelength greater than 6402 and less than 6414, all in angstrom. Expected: -4.24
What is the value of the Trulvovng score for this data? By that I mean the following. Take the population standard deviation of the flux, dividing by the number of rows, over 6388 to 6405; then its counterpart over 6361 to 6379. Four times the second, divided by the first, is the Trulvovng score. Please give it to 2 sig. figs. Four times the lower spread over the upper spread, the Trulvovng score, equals 6.6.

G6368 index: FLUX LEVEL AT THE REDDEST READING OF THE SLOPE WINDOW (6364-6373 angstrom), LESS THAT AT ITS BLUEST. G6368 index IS 13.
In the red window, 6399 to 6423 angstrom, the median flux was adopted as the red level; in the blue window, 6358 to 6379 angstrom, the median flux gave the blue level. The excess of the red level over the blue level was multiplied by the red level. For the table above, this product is -84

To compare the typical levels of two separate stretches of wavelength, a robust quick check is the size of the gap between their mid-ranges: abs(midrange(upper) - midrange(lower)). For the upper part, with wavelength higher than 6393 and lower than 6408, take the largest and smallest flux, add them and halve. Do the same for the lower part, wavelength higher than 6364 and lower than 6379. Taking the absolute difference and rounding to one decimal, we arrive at 4.1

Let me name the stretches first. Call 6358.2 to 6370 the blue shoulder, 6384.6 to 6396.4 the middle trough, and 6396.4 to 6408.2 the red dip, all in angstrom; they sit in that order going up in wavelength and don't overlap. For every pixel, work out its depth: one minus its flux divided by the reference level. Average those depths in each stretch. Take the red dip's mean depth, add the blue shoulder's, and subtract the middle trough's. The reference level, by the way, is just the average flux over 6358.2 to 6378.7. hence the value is 0.12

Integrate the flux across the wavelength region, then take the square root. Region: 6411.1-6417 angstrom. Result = 17.1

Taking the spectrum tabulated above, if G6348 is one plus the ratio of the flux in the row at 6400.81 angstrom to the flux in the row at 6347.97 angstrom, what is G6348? 1.81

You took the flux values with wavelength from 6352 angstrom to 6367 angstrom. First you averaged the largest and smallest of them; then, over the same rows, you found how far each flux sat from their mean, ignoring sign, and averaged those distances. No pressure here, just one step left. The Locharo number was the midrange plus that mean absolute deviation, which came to 50.7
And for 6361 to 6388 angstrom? 59.1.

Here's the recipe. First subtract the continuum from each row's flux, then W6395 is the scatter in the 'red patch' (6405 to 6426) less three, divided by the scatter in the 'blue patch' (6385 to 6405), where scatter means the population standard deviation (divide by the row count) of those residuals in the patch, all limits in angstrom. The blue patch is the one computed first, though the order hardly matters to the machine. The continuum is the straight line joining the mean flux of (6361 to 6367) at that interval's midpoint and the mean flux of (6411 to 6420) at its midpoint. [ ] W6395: 0.24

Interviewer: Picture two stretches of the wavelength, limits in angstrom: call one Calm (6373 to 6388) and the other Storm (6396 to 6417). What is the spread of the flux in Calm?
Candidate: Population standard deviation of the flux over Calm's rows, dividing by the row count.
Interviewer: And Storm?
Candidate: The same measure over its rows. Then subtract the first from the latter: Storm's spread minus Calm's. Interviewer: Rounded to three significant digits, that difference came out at -1.01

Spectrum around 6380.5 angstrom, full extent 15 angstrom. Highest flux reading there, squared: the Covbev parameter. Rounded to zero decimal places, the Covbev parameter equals 3387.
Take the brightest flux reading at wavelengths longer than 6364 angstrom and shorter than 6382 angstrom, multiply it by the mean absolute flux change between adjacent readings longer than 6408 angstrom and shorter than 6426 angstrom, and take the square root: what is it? 17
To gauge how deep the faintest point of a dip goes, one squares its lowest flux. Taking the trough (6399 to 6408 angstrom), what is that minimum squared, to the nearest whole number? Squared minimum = 2450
